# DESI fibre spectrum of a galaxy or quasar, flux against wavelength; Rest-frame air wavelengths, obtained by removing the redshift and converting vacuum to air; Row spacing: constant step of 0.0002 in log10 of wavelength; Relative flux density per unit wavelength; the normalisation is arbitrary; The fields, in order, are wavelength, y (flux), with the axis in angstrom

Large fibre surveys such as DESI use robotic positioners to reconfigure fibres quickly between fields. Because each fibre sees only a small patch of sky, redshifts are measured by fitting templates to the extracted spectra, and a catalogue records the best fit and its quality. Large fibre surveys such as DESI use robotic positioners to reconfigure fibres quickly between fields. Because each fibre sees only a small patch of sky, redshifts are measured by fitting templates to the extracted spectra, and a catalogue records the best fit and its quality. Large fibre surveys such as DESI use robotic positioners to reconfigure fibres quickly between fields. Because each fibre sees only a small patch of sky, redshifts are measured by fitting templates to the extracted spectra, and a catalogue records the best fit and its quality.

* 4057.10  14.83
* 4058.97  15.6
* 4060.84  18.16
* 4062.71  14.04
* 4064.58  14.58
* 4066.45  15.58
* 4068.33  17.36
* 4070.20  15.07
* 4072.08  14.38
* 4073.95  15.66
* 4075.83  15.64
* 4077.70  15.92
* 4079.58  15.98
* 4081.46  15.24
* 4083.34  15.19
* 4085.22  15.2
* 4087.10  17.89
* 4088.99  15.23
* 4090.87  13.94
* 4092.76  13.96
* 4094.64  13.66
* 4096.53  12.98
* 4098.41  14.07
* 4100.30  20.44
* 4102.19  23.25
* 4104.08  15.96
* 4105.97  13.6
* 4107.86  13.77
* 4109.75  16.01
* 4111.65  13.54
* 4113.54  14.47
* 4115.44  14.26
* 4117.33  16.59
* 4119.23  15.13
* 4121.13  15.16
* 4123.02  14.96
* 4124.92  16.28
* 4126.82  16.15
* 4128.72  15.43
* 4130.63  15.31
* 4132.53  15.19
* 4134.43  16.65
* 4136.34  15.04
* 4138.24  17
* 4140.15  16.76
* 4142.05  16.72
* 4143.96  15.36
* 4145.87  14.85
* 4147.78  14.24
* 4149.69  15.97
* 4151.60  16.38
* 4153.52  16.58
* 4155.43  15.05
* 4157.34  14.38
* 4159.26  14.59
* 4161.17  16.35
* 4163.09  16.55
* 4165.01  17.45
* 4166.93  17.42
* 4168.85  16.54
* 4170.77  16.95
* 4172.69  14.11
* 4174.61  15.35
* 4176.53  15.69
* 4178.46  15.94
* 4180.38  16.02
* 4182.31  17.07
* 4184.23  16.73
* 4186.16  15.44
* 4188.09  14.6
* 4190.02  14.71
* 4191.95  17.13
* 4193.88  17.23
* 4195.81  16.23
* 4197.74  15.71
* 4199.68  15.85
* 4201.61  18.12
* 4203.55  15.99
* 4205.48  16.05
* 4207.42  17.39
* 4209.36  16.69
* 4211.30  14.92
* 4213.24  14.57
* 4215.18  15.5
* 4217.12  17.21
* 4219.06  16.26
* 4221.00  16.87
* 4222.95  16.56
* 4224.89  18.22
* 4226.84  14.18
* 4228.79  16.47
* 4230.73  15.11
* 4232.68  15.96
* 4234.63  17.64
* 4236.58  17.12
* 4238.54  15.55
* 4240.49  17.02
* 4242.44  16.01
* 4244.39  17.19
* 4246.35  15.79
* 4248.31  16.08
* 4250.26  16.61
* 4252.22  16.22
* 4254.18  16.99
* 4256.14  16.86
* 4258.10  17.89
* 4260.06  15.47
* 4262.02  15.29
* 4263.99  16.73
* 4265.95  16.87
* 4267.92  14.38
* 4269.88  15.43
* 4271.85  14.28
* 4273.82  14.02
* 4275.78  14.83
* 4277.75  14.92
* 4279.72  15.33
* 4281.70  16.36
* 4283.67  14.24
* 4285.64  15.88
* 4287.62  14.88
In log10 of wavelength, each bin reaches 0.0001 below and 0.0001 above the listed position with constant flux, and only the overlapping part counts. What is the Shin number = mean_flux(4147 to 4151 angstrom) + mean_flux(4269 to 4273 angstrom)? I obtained 30.0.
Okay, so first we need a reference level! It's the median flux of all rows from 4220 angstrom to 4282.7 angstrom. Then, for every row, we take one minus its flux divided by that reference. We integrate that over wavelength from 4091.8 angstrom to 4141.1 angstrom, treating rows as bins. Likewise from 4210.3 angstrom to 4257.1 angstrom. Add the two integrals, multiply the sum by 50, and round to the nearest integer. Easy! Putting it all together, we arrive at 64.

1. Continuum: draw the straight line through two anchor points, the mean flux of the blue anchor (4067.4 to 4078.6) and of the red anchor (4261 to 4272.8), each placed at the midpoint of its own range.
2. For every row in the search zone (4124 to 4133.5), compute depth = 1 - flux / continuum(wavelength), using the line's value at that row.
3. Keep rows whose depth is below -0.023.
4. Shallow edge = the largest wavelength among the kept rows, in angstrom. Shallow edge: 4126.82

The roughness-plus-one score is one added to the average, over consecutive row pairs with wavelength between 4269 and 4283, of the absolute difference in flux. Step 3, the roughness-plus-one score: 1.6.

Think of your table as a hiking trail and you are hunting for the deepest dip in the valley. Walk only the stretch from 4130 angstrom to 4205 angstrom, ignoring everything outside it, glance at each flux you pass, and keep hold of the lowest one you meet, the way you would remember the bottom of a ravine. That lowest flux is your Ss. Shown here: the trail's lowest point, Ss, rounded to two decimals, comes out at 14.11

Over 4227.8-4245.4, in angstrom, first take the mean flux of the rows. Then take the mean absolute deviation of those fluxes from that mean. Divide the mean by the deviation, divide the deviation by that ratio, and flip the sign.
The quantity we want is -0.030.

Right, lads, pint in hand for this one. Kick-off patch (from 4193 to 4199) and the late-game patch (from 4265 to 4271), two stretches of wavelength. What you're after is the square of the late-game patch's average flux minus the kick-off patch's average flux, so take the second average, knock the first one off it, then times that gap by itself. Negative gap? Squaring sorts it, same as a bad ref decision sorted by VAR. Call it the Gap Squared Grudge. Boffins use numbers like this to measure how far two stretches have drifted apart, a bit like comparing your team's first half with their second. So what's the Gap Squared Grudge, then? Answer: 1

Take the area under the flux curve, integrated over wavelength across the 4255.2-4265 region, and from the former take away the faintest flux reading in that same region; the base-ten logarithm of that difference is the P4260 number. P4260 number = 2.16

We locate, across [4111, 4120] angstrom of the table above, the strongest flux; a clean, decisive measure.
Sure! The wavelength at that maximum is 4117.33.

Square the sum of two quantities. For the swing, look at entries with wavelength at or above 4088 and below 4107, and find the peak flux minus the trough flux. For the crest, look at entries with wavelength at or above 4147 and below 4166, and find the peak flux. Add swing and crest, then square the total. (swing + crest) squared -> 768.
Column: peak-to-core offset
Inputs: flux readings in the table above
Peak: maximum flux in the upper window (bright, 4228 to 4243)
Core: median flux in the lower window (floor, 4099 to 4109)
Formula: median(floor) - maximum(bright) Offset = -1.68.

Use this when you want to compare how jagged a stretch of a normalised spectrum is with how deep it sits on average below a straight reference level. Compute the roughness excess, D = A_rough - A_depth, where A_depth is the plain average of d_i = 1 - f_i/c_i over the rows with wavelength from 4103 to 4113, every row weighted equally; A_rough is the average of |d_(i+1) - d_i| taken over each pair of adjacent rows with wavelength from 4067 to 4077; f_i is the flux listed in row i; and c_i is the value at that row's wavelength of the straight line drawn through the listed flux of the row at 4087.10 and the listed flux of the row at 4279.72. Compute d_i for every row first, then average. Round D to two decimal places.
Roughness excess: -0.11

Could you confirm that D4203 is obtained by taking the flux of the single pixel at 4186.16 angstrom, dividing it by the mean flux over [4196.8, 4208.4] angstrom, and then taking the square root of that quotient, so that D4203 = 0.97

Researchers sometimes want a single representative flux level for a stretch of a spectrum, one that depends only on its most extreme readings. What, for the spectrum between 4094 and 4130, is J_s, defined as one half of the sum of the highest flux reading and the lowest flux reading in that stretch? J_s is 18.1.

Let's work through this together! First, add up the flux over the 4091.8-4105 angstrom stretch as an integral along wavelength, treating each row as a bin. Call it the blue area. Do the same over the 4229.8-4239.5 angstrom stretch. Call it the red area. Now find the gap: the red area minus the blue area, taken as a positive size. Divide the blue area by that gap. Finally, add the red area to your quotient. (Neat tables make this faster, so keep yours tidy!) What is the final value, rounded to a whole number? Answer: 162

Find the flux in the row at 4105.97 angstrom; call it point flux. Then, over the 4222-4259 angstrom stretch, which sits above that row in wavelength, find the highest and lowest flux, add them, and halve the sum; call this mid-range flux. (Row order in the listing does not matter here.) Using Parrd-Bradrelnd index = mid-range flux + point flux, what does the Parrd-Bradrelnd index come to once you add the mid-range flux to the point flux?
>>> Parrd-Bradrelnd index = 29.8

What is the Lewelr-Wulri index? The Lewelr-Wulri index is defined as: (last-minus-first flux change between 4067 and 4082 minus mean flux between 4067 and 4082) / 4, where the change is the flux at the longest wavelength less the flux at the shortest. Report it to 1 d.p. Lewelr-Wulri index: -4.4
